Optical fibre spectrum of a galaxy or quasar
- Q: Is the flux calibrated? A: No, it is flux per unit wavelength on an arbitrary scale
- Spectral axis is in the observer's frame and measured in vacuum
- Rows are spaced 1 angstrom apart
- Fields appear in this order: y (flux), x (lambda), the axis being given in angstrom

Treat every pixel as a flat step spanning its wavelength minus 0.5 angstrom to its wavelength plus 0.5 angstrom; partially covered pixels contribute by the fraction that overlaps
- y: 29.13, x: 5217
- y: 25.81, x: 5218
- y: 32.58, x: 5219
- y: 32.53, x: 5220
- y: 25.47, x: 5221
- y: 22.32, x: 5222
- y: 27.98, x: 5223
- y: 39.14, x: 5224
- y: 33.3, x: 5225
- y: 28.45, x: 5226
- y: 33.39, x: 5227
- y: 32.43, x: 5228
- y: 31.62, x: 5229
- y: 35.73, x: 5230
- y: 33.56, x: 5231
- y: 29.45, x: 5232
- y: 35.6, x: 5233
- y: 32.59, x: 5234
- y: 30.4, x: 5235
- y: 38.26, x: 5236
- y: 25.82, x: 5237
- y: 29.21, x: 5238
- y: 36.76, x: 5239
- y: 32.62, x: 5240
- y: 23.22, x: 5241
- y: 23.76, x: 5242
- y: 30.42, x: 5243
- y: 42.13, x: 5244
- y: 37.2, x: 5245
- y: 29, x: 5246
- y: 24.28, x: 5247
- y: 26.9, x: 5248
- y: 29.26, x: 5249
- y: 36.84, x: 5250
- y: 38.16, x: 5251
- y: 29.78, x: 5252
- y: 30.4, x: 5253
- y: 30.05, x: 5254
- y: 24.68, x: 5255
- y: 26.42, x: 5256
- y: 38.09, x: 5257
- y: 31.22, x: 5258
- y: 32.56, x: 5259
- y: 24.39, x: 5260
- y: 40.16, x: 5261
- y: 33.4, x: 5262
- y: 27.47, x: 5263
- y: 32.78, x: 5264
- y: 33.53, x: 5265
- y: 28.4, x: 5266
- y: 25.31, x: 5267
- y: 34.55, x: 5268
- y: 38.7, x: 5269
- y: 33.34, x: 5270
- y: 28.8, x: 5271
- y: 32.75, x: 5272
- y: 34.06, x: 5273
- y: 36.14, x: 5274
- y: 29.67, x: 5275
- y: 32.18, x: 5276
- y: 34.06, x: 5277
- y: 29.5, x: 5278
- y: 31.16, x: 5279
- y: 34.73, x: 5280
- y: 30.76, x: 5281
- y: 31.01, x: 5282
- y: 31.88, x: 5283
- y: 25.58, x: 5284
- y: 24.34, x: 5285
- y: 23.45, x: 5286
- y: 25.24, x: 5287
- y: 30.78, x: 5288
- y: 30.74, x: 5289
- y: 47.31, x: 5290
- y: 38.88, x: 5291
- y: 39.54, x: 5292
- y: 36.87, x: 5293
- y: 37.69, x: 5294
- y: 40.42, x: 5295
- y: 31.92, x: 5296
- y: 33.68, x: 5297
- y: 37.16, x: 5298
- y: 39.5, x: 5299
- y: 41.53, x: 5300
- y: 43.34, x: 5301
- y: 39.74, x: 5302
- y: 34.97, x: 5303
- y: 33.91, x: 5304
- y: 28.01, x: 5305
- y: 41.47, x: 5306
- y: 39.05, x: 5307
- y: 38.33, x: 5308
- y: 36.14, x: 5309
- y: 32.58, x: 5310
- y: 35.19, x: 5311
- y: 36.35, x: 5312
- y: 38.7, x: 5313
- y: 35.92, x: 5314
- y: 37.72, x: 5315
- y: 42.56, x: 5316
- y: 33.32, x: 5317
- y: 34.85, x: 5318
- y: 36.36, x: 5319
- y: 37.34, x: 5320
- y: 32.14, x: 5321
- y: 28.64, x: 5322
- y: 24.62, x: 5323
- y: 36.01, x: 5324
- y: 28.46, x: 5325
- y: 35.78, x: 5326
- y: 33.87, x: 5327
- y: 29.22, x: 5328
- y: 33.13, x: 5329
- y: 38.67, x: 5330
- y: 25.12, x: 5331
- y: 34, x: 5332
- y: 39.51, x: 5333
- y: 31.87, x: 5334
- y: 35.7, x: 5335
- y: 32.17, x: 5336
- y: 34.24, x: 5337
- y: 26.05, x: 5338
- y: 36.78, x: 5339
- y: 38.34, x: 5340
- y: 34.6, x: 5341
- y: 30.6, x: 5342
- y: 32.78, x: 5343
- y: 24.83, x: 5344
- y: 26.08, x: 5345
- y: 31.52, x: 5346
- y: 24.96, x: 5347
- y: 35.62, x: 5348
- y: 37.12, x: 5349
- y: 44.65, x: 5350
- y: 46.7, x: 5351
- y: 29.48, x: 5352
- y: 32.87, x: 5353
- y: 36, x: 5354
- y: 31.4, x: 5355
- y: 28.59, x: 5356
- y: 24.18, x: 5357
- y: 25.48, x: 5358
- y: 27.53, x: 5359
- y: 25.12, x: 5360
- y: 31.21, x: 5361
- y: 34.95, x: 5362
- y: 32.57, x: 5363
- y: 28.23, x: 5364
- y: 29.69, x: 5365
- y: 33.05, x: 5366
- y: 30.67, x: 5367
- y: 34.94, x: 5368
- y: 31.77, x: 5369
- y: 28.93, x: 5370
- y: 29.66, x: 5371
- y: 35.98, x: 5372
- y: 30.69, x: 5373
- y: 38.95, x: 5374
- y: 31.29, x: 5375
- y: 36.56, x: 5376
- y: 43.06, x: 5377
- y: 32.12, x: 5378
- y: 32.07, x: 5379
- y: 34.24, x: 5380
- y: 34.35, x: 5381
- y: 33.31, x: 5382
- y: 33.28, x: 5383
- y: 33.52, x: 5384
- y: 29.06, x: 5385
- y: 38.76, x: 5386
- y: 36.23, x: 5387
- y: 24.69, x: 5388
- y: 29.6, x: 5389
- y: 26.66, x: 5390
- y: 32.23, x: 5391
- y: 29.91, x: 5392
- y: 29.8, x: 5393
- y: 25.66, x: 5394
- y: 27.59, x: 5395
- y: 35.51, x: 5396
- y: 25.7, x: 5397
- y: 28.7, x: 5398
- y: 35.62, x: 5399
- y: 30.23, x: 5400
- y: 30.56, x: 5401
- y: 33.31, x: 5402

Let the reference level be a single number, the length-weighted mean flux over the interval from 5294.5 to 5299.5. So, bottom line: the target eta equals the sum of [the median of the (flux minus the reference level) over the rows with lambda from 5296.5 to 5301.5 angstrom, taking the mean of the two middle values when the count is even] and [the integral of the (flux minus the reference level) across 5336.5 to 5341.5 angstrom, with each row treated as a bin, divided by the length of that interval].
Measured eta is 0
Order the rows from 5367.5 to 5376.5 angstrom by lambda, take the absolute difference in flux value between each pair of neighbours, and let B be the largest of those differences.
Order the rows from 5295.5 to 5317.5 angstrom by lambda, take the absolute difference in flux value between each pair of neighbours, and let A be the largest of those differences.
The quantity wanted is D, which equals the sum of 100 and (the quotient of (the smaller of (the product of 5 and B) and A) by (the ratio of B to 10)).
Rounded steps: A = 13.5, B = 8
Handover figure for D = 116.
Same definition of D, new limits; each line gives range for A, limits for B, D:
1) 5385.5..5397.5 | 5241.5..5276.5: 107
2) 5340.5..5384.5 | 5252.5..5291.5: 110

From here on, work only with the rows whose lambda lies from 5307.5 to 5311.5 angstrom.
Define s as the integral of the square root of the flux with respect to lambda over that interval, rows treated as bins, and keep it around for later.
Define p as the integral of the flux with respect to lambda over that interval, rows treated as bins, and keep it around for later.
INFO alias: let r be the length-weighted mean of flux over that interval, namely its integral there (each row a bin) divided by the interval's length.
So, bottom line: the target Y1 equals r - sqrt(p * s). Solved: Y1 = -23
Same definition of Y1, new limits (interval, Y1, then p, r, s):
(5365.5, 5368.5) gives -8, 99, 33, 17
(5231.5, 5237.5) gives -49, 192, 32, 34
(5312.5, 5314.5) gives 7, 75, 37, 12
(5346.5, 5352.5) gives -52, 219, 36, 36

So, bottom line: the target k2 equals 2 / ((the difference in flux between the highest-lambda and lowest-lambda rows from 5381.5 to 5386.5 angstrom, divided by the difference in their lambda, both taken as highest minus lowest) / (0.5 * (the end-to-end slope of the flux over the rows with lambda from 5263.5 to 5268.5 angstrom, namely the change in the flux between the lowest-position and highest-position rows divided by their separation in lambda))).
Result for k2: 0.3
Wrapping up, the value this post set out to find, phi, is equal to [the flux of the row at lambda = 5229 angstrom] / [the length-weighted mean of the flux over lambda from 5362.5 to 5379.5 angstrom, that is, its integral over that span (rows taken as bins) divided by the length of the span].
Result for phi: 0.96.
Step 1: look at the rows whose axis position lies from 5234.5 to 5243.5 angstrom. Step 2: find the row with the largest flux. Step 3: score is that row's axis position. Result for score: 5236 angstrom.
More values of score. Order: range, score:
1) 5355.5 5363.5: 5362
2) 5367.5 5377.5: 5377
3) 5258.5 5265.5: 5261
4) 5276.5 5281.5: 5280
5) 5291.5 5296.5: 5295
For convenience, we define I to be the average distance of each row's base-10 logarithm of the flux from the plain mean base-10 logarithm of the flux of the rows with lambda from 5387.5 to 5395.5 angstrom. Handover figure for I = 0.033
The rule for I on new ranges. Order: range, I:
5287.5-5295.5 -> 0.044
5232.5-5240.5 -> 0.043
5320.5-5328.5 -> 0.047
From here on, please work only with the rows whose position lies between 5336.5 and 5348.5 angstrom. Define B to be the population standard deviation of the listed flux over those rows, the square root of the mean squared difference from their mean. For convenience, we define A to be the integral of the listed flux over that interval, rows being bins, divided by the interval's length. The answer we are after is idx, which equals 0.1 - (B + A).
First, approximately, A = 31.4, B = 4.6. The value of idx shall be -35.9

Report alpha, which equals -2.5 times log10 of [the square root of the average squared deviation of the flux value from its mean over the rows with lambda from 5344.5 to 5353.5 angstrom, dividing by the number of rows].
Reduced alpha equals -2.1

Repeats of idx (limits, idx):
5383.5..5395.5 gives -34.3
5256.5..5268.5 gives -36.3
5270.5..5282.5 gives -34.2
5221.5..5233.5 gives -36.0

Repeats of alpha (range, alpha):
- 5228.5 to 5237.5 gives -1.4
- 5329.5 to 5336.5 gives -1.6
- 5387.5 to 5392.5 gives -1.1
